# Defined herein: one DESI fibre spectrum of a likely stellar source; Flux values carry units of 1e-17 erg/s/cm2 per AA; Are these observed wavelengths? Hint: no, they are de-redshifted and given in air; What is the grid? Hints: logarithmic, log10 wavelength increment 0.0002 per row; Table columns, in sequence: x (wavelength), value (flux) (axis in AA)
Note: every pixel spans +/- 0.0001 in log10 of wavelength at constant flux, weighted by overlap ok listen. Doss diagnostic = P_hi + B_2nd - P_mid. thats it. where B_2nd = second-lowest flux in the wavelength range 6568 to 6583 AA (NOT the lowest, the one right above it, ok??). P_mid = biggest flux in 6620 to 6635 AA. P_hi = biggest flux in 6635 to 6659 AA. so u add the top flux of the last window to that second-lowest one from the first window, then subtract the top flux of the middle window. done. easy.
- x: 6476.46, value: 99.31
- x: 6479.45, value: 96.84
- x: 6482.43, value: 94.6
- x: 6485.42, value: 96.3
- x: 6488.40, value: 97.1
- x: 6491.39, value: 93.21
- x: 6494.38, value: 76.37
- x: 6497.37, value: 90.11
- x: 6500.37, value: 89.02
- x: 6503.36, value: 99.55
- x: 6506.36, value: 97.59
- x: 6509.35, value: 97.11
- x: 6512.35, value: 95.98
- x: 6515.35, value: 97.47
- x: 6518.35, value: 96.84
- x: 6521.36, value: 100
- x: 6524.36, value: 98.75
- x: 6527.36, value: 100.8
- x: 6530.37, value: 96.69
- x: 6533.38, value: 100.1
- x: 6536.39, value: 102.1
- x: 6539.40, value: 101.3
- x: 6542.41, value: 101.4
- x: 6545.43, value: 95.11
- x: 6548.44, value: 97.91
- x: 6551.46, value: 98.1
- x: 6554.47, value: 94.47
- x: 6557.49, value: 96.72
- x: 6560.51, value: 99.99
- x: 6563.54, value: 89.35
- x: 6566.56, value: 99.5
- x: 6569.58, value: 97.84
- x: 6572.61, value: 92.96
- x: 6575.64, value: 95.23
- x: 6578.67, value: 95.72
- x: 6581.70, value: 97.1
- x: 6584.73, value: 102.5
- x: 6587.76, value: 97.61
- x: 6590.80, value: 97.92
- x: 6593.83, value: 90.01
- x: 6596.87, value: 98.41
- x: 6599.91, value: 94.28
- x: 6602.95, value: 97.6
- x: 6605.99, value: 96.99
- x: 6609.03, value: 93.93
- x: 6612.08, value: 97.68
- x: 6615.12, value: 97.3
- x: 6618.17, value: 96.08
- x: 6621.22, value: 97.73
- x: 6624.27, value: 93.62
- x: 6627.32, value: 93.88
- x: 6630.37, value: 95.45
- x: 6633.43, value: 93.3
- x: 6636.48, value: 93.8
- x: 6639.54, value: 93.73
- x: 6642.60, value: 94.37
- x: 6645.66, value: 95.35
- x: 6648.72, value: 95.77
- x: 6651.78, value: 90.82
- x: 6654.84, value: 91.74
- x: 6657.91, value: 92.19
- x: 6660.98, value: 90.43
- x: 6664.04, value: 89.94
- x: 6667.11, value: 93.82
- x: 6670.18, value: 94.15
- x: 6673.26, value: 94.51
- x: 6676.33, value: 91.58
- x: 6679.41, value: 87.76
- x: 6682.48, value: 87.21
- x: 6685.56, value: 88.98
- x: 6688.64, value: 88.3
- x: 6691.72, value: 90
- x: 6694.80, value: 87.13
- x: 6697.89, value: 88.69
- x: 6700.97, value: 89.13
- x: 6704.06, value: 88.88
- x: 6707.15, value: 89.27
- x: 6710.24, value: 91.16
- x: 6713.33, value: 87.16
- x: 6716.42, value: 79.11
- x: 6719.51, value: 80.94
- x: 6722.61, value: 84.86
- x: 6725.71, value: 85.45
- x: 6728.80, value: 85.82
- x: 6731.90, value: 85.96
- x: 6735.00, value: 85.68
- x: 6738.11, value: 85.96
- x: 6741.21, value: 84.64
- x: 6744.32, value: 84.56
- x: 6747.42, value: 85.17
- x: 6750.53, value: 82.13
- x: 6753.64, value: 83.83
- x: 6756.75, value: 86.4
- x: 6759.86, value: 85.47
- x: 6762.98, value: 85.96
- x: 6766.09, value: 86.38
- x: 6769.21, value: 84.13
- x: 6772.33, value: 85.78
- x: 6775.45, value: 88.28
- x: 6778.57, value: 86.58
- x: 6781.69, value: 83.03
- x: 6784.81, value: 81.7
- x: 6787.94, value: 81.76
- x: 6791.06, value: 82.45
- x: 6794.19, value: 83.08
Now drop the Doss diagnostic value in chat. 93.3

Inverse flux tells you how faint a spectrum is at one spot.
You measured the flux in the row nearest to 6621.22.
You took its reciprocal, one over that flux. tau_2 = 0.0102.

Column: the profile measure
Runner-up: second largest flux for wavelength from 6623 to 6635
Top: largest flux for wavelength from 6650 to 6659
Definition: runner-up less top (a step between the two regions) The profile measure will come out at 1.7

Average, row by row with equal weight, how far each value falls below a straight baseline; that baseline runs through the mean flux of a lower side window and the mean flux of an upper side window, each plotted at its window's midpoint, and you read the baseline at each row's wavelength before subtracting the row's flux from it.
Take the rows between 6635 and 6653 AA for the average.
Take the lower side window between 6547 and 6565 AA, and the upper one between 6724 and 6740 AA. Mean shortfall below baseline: -3.1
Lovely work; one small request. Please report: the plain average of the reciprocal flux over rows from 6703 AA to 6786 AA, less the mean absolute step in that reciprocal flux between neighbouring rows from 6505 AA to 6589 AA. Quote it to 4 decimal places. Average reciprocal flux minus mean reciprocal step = 0.0114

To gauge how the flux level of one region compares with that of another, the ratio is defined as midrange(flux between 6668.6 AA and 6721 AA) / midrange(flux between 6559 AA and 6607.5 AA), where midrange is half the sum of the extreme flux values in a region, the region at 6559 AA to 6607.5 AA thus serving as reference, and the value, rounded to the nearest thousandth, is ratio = 0.905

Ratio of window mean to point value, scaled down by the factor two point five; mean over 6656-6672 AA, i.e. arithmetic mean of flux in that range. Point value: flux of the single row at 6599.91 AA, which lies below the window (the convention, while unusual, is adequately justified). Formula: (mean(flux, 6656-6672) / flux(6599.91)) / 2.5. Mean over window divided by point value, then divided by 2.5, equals 0.391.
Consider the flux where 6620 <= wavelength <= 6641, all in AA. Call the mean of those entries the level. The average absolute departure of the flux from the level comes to 1.2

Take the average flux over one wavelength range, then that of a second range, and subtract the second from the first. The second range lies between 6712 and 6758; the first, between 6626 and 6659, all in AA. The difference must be 9.2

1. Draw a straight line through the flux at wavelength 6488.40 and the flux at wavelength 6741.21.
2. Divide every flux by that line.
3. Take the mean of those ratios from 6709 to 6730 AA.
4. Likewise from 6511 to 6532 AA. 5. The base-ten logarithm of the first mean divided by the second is -0.016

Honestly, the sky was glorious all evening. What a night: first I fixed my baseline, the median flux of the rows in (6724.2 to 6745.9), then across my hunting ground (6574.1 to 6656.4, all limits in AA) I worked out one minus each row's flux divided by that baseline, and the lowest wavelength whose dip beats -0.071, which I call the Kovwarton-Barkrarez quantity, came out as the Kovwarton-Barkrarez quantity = 6593.83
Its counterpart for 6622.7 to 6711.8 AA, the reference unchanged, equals 6651.78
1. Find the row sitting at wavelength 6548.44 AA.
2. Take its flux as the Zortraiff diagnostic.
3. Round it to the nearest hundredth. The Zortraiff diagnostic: 97.91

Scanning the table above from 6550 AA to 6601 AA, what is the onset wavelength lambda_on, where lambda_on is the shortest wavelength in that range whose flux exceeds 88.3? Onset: 6551.46 AA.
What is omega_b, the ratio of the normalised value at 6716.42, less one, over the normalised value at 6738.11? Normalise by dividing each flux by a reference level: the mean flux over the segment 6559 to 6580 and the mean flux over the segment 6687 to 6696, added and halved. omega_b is -0.15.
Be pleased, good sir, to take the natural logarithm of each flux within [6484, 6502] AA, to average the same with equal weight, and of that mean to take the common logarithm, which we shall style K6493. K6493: 0.653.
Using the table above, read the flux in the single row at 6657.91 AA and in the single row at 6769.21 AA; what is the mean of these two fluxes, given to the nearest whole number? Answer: 88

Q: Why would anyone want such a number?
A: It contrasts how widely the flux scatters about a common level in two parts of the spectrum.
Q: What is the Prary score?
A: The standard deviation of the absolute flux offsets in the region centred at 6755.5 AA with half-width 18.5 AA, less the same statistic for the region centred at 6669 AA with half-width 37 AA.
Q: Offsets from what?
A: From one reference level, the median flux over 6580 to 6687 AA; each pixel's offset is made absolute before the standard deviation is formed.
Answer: -1.13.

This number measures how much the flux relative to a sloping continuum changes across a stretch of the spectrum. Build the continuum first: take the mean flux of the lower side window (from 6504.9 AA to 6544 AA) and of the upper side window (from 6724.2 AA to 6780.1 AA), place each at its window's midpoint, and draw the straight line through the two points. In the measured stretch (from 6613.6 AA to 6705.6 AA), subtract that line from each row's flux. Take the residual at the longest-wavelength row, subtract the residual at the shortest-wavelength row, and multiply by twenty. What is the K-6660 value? -63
